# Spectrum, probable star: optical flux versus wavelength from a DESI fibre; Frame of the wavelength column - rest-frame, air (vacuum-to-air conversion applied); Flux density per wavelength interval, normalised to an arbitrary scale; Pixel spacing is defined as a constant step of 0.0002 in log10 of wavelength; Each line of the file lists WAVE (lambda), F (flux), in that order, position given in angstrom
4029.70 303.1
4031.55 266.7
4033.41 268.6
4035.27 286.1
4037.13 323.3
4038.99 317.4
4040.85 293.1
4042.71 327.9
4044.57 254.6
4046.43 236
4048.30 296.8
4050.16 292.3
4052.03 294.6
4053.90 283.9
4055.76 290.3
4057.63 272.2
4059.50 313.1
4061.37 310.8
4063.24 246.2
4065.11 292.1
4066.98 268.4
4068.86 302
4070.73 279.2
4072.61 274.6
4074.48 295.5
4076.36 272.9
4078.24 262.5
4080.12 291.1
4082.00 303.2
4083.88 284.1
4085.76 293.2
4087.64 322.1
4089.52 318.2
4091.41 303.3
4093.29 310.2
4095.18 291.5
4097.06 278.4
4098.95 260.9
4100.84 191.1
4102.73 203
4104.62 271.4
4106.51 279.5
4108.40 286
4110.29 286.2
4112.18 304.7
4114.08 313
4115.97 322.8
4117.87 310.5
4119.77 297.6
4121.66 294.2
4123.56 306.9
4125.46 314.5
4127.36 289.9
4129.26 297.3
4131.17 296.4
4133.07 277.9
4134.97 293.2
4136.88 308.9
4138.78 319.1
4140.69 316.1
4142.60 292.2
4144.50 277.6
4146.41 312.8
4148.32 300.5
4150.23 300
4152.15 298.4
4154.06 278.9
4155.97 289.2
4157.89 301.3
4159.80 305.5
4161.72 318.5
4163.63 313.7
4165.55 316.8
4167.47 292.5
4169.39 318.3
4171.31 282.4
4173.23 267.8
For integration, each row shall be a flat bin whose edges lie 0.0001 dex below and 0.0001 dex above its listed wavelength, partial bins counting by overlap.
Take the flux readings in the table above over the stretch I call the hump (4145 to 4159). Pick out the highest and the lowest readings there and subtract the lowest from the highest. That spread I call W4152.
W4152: 34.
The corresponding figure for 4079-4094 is 38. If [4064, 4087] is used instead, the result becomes 41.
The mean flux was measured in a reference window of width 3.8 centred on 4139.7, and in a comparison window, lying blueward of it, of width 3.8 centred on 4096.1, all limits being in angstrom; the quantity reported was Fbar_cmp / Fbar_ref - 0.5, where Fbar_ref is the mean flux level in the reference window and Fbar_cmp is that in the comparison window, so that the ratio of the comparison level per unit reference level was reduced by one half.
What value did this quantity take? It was 0.40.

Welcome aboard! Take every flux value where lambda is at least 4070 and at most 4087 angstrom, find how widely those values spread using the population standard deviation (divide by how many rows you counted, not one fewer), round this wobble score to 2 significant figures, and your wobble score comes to 12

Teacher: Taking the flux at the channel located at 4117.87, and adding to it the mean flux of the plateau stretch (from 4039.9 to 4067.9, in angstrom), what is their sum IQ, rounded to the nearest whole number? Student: 595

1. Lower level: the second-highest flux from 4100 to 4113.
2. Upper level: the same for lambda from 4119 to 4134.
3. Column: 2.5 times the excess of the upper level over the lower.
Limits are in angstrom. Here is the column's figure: 52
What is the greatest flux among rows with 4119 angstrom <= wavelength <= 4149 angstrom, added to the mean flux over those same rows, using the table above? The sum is 619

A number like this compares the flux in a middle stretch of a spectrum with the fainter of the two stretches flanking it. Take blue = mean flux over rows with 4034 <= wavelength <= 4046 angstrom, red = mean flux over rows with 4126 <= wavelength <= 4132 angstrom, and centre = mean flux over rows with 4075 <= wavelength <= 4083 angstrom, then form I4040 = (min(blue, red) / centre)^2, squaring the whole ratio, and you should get 1.09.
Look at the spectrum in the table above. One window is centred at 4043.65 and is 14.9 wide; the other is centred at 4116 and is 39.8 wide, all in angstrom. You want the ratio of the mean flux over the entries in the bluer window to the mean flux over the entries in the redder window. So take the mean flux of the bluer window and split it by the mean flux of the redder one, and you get 1.03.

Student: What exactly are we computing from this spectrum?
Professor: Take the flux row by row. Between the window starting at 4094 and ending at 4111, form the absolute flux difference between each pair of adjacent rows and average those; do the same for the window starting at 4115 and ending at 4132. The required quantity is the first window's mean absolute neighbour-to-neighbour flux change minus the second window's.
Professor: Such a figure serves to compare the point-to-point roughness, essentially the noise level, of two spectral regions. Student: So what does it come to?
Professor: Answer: 14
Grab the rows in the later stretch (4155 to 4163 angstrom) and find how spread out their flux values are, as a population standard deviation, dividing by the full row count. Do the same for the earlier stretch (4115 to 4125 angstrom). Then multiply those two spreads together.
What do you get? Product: 106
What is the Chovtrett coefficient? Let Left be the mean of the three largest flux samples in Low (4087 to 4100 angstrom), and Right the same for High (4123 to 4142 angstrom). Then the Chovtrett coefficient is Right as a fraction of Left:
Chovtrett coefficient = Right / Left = 1.00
